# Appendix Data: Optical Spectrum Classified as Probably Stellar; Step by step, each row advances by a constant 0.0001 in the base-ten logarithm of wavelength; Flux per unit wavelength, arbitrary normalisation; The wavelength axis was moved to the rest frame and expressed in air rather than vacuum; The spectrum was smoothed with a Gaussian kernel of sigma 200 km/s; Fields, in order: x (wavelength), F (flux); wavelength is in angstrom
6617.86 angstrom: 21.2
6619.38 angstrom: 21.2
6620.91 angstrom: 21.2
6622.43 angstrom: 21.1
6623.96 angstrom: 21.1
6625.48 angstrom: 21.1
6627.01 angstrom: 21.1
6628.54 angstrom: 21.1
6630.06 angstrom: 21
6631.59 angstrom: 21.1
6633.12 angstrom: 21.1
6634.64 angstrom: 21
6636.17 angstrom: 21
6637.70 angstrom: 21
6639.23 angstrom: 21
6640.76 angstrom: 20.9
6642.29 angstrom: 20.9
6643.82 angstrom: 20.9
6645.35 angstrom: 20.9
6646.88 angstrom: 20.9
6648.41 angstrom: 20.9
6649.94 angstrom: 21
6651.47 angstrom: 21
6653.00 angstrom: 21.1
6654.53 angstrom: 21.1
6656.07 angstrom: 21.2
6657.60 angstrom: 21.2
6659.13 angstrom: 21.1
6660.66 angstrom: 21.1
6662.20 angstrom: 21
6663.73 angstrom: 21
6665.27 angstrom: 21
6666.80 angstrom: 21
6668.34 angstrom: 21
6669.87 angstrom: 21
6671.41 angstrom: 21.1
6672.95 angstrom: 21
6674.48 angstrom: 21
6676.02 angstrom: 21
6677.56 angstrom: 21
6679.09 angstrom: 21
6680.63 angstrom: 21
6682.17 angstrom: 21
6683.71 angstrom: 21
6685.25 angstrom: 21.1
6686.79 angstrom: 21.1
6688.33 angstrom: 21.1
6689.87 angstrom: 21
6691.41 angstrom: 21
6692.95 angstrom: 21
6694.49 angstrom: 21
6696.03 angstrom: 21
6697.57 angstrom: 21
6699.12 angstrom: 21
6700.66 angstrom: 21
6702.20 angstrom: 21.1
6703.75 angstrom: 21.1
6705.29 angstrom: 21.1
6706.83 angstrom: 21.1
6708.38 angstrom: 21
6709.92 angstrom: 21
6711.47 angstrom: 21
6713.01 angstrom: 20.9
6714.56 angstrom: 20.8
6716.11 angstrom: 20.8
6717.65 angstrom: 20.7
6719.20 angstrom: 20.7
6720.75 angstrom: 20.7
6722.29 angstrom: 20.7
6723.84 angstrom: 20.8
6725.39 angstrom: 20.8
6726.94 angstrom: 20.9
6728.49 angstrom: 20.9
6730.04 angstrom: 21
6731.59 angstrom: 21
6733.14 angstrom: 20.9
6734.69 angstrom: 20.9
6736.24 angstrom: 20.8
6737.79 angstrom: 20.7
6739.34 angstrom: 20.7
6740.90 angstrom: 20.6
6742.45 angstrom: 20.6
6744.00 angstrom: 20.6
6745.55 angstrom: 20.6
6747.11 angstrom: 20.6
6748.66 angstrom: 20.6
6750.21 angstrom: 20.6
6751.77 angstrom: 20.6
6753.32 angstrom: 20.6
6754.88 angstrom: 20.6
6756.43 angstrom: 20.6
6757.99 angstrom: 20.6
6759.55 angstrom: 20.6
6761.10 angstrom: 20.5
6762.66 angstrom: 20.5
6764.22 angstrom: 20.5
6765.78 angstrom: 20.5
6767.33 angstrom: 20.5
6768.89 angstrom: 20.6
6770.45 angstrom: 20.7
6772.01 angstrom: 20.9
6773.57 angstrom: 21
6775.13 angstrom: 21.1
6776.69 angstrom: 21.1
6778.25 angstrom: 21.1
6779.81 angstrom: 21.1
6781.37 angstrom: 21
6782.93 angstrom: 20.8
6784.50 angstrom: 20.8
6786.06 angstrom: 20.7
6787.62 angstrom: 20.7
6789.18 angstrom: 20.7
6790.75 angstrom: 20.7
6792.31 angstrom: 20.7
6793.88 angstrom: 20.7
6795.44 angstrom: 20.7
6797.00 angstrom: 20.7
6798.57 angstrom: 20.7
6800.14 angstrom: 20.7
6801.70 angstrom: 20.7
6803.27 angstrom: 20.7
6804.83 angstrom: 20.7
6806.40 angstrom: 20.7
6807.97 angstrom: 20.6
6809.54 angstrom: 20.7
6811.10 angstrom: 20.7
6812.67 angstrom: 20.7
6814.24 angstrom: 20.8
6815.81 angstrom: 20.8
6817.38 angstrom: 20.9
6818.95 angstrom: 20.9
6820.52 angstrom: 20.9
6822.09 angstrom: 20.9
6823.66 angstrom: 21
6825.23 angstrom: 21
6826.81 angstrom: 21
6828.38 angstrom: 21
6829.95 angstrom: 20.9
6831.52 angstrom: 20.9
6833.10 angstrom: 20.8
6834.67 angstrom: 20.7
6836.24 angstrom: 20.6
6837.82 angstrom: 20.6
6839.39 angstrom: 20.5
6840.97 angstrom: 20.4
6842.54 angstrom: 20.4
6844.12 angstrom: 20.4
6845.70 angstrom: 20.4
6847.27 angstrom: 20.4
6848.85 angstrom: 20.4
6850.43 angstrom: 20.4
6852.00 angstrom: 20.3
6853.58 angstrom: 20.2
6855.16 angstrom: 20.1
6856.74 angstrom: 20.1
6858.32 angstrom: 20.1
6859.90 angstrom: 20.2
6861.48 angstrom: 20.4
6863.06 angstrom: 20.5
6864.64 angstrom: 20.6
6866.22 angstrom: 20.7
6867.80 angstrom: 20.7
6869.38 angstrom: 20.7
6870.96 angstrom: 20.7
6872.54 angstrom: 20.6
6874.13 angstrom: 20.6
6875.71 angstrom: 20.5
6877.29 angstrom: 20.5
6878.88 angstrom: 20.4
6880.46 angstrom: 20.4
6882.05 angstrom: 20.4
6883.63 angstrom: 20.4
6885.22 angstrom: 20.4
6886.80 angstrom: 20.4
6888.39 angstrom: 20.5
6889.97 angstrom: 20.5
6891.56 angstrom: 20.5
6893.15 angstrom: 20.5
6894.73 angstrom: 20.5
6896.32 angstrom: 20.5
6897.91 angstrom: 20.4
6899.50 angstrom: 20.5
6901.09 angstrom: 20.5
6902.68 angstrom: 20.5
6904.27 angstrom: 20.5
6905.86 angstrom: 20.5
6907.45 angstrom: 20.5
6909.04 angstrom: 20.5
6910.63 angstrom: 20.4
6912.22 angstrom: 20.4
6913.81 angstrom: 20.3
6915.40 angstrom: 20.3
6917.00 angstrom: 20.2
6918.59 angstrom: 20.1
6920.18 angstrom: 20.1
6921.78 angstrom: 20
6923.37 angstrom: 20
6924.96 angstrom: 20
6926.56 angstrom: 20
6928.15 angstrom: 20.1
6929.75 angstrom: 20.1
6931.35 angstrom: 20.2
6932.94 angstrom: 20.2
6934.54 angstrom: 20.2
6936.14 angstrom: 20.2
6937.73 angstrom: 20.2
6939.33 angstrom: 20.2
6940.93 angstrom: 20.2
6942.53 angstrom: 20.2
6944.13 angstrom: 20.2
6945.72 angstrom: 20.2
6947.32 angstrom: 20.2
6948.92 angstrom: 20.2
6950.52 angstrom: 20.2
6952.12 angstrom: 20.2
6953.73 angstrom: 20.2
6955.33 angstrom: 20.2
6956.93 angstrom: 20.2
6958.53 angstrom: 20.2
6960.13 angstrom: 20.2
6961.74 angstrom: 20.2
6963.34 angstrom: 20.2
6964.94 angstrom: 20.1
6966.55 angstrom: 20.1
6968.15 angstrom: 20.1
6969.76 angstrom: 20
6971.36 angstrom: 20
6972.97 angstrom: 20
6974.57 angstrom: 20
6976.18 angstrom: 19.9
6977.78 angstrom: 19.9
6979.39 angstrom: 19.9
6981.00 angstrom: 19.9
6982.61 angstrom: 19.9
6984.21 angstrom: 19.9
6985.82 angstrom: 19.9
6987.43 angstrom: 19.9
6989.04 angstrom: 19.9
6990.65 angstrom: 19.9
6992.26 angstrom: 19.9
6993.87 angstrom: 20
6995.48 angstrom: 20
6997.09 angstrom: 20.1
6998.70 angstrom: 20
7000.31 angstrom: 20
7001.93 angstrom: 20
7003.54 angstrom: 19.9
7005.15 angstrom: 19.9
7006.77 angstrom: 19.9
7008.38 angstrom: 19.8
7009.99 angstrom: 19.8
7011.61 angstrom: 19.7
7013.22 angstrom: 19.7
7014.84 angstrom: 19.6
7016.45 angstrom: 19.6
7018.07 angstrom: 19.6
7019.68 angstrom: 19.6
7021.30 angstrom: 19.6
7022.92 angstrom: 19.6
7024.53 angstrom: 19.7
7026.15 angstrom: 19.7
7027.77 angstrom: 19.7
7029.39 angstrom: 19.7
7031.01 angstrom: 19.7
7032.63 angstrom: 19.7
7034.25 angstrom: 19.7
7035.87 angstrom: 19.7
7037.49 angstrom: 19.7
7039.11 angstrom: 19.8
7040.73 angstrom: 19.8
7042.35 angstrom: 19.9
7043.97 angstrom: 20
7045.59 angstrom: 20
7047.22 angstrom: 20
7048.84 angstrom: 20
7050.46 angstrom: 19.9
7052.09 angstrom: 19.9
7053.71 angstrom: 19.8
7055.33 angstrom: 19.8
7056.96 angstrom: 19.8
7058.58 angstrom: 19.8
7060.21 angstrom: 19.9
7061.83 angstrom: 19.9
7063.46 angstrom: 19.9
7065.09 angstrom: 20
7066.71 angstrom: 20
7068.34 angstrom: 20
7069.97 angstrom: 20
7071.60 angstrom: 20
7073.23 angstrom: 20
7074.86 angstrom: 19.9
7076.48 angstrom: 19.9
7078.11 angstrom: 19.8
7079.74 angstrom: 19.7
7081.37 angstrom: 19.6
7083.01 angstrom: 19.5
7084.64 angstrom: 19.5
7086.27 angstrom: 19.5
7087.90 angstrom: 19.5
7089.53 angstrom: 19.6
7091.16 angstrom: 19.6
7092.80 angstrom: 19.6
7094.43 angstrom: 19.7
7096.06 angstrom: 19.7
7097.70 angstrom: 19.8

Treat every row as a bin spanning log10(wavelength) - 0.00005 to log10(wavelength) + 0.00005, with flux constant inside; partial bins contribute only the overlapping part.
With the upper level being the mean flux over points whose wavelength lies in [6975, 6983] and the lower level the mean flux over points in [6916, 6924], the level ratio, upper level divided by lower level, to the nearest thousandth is 0.991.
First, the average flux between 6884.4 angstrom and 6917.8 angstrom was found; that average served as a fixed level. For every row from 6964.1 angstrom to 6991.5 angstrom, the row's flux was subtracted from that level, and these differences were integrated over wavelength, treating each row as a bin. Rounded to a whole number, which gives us 13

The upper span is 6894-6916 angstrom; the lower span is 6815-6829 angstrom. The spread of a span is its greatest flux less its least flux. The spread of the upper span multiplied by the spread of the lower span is 0.040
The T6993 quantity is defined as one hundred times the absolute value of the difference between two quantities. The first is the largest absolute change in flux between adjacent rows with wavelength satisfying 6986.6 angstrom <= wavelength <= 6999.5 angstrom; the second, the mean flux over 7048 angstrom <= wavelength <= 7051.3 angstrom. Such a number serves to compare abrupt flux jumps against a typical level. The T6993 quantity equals 1985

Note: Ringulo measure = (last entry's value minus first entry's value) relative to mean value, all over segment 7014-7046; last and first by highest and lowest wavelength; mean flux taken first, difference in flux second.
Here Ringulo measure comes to 0.020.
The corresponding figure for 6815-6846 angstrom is -0.019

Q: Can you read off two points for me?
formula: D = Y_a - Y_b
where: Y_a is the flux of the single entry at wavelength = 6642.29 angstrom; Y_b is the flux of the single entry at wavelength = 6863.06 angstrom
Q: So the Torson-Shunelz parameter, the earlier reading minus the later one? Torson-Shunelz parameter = 0.4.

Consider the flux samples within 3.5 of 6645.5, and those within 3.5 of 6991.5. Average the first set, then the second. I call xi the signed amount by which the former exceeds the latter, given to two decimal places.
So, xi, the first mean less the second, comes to 0.98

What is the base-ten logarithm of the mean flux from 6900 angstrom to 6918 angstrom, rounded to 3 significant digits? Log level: 1.31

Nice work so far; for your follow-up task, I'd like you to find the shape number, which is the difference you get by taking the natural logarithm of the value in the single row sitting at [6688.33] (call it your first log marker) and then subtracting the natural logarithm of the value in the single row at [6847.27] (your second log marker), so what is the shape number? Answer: 0.034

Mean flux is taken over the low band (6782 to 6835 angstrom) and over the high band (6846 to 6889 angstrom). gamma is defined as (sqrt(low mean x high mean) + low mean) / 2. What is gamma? 20.69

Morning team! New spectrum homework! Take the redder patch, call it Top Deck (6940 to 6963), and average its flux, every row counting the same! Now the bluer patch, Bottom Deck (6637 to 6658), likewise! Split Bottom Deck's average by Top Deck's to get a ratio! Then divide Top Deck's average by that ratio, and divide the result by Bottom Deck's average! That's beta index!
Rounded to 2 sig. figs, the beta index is 0.93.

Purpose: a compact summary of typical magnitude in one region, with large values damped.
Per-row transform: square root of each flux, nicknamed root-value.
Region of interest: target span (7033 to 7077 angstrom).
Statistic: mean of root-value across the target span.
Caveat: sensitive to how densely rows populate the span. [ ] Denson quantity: 4.46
